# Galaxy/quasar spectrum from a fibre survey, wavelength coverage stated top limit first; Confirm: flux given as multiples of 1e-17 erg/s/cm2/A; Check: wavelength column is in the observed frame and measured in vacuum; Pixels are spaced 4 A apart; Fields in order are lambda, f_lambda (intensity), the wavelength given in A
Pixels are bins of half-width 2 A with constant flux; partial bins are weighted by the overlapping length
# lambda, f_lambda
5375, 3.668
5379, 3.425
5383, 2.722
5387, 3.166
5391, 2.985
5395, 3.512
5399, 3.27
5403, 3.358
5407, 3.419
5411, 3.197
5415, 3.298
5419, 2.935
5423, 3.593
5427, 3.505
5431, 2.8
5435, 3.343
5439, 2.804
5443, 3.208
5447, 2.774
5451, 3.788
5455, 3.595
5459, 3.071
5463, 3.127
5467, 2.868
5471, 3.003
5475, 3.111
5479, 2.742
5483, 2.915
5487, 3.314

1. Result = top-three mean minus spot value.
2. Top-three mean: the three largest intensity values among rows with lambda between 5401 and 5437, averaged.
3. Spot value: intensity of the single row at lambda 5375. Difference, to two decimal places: -0.16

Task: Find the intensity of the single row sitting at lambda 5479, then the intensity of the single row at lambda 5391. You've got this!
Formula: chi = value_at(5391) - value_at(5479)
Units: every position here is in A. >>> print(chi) 0.2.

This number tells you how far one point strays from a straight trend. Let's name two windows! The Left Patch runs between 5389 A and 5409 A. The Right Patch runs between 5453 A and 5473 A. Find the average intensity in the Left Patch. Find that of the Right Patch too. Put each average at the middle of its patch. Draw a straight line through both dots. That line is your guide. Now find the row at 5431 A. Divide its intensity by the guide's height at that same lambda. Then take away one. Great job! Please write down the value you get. -0.13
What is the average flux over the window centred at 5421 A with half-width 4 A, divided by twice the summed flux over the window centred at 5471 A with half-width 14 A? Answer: 0.078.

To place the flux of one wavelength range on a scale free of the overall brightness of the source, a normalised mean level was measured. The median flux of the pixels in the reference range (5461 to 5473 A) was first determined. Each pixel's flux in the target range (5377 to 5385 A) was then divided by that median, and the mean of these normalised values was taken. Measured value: 1.02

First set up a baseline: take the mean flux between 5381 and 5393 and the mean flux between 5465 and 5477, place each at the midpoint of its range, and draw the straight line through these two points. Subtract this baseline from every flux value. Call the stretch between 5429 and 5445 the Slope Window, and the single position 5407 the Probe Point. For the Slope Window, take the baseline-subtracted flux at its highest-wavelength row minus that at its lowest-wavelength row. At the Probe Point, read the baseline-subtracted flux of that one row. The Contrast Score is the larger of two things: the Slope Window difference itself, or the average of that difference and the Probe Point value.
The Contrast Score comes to 0.43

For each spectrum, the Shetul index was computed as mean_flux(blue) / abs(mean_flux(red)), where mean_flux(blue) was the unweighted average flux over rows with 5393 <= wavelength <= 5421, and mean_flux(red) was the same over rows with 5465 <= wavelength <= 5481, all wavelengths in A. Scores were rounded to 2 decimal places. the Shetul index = 1.12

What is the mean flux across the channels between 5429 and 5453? 3.12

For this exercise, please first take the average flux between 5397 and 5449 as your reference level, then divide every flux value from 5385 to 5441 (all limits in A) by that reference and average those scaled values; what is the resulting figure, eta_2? 1.011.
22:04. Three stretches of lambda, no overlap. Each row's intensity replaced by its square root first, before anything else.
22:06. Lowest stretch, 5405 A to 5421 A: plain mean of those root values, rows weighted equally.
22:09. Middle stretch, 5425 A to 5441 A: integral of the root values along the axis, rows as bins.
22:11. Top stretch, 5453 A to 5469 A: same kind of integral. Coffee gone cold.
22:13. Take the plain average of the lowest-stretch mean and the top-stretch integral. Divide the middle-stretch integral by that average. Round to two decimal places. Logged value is 1.87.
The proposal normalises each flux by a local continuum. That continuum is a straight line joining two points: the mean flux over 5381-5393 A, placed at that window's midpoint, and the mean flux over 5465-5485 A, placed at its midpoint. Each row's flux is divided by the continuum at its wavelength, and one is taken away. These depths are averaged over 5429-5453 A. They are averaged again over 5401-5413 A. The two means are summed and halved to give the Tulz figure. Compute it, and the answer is 0.094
